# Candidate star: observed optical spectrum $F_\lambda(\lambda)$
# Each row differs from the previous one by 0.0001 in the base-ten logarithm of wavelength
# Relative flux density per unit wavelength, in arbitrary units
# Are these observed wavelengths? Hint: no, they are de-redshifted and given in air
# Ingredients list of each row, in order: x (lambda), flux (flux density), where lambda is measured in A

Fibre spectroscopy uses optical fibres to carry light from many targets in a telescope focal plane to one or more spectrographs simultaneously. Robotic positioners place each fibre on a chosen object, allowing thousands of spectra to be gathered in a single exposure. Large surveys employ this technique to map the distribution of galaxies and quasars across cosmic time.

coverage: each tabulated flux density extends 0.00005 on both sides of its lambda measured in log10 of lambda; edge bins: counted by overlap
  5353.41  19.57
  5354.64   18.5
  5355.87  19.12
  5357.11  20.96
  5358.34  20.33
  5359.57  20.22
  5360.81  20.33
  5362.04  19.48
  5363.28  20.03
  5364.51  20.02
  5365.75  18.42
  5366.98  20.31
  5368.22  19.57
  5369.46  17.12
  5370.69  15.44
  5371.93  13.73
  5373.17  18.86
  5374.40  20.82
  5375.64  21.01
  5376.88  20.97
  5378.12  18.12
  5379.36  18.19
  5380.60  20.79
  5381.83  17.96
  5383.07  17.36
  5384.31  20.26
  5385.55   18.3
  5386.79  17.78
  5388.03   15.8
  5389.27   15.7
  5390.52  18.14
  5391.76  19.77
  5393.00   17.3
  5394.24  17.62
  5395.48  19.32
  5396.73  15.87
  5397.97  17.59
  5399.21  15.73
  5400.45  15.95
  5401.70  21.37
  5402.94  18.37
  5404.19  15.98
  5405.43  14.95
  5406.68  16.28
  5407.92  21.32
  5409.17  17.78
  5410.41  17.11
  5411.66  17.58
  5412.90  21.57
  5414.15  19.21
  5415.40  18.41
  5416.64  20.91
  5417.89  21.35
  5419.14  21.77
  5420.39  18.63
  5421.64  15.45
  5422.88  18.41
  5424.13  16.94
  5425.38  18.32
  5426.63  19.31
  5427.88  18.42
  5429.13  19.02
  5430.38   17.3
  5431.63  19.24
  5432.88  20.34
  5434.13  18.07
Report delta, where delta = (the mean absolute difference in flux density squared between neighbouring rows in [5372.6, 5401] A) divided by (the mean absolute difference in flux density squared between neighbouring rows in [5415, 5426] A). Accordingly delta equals 0.8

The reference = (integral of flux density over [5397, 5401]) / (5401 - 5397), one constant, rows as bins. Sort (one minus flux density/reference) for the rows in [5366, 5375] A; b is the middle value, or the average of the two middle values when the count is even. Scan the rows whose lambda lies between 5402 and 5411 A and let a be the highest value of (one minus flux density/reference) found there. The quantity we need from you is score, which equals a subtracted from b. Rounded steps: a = 0.090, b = -0.15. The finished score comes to -0.24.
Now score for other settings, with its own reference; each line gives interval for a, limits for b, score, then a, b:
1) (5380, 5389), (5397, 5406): -0.01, 0.038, 0.03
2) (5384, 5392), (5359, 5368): -0.26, 0.044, -0.22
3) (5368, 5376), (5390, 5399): -0.24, 0.164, -0.07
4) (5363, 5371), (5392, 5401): -0.11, 0.060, -0.05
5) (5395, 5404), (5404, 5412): -0.08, 0.042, -0.04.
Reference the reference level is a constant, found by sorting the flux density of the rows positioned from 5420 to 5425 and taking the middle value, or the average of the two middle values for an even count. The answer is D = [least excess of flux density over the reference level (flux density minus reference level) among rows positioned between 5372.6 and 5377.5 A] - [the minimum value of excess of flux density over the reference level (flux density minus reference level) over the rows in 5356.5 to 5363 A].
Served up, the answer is -0.6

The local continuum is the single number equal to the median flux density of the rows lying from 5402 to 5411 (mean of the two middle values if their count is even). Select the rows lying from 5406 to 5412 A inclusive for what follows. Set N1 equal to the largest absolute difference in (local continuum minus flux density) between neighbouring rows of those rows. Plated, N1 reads 5.0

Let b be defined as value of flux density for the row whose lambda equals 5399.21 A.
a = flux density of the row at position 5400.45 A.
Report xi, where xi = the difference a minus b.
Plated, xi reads 0.2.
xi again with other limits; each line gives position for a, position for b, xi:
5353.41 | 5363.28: -0.5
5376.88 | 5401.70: -0.4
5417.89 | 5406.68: 5.1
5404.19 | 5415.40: -2.4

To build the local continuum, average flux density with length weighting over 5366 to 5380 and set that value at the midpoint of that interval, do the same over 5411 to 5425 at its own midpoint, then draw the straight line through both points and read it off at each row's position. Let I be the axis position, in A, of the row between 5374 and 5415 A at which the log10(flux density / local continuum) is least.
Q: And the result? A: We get 5405.43 A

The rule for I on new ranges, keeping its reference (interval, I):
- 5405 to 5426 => 5405.43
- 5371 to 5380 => 5371.93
